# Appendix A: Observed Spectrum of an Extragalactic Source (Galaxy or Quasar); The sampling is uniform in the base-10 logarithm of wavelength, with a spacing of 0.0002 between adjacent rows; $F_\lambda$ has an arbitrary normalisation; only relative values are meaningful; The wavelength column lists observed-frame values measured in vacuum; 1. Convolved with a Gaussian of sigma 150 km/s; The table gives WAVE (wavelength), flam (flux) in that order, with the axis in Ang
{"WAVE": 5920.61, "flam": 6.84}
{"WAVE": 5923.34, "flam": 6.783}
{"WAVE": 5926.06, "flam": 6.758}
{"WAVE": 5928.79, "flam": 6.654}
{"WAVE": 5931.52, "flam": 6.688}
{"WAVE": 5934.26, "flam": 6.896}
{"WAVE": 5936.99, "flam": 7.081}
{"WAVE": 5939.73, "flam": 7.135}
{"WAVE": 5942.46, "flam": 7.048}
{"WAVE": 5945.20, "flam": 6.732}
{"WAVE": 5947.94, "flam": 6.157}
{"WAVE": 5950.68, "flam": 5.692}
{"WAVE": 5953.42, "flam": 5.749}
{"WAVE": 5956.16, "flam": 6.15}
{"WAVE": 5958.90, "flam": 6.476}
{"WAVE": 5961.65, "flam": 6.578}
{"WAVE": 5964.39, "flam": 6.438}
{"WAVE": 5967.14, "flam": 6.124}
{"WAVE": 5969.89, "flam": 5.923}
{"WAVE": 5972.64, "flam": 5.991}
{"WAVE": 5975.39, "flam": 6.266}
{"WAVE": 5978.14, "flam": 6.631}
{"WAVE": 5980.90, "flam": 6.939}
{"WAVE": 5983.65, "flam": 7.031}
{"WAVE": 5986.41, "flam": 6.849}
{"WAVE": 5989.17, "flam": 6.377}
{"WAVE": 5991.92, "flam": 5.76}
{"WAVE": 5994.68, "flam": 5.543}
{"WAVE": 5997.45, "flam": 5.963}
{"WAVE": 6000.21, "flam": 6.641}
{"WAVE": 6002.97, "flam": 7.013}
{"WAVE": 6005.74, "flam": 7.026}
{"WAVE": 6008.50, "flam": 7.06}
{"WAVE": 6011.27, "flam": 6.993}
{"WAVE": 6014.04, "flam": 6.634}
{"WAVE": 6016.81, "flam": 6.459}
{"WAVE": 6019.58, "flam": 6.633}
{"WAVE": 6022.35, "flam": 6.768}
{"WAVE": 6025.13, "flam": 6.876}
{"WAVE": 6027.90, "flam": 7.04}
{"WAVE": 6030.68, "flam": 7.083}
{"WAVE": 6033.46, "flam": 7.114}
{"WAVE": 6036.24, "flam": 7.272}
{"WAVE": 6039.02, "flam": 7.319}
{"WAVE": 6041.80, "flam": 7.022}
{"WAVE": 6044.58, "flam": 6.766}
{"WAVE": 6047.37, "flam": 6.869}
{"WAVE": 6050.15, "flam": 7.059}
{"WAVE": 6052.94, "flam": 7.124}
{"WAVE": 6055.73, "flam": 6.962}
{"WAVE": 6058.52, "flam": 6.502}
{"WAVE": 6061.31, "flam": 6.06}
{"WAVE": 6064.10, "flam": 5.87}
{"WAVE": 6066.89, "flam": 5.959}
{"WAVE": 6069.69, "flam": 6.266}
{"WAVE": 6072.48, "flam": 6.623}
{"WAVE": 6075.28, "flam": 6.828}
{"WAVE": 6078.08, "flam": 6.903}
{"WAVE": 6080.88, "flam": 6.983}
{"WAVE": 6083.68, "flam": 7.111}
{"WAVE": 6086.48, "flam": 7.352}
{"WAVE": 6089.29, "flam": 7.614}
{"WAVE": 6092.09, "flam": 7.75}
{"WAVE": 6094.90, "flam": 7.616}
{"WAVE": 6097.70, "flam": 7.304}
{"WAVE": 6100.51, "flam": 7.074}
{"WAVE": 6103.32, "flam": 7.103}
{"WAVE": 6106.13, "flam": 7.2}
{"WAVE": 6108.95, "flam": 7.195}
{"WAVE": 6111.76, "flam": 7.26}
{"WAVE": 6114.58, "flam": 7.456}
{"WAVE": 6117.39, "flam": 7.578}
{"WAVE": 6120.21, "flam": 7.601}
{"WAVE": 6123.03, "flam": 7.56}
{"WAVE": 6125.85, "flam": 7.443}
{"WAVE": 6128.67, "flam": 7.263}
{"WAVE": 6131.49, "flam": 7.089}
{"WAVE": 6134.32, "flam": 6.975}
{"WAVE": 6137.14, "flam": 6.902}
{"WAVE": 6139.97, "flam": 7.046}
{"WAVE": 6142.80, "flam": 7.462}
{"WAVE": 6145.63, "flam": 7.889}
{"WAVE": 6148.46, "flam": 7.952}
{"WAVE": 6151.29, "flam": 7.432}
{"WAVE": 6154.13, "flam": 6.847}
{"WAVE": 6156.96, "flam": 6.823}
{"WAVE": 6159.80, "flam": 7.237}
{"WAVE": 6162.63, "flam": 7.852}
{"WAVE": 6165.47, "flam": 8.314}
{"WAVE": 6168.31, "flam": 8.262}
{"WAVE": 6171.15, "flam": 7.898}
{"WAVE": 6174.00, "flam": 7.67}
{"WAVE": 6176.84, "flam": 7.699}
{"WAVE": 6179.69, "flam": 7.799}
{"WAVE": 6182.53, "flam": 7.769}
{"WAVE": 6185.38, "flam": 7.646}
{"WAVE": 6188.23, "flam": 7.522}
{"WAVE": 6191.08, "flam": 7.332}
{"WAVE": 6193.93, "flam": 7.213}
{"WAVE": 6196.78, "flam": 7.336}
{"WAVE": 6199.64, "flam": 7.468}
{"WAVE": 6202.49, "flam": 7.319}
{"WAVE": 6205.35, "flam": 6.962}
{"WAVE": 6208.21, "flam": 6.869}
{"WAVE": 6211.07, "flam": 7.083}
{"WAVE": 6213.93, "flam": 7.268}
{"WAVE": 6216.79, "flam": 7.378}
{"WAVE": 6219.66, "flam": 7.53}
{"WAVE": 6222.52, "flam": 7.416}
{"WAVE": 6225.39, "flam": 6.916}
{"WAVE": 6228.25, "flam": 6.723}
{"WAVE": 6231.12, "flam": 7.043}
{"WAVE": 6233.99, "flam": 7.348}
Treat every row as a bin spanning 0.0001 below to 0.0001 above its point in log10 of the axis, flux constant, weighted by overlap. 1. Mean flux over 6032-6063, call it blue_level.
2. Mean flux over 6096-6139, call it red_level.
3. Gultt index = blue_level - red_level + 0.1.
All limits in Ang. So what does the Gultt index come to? -0.3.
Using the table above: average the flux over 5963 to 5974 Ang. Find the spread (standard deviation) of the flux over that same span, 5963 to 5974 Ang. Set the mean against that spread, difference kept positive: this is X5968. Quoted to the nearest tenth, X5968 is 5.9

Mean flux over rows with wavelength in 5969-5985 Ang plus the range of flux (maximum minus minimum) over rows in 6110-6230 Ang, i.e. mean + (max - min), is 8.1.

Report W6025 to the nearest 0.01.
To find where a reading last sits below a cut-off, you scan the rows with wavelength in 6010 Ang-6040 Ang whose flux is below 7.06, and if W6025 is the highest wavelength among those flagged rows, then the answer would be 6027.90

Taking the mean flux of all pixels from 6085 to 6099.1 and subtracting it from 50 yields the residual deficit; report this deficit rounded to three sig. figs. 42.5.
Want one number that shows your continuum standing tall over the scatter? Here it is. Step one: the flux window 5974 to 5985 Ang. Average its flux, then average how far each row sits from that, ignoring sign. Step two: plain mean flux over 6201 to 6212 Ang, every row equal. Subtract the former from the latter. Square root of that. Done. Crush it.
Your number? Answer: 2.61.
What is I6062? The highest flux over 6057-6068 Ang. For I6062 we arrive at 6.502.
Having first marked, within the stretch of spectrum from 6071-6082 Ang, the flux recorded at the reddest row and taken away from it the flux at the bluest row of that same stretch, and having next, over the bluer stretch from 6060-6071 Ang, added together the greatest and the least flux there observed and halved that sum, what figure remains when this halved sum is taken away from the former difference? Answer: -5.7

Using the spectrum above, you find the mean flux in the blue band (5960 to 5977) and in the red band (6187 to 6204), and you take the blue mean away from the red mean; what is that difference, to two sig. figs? 1.1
